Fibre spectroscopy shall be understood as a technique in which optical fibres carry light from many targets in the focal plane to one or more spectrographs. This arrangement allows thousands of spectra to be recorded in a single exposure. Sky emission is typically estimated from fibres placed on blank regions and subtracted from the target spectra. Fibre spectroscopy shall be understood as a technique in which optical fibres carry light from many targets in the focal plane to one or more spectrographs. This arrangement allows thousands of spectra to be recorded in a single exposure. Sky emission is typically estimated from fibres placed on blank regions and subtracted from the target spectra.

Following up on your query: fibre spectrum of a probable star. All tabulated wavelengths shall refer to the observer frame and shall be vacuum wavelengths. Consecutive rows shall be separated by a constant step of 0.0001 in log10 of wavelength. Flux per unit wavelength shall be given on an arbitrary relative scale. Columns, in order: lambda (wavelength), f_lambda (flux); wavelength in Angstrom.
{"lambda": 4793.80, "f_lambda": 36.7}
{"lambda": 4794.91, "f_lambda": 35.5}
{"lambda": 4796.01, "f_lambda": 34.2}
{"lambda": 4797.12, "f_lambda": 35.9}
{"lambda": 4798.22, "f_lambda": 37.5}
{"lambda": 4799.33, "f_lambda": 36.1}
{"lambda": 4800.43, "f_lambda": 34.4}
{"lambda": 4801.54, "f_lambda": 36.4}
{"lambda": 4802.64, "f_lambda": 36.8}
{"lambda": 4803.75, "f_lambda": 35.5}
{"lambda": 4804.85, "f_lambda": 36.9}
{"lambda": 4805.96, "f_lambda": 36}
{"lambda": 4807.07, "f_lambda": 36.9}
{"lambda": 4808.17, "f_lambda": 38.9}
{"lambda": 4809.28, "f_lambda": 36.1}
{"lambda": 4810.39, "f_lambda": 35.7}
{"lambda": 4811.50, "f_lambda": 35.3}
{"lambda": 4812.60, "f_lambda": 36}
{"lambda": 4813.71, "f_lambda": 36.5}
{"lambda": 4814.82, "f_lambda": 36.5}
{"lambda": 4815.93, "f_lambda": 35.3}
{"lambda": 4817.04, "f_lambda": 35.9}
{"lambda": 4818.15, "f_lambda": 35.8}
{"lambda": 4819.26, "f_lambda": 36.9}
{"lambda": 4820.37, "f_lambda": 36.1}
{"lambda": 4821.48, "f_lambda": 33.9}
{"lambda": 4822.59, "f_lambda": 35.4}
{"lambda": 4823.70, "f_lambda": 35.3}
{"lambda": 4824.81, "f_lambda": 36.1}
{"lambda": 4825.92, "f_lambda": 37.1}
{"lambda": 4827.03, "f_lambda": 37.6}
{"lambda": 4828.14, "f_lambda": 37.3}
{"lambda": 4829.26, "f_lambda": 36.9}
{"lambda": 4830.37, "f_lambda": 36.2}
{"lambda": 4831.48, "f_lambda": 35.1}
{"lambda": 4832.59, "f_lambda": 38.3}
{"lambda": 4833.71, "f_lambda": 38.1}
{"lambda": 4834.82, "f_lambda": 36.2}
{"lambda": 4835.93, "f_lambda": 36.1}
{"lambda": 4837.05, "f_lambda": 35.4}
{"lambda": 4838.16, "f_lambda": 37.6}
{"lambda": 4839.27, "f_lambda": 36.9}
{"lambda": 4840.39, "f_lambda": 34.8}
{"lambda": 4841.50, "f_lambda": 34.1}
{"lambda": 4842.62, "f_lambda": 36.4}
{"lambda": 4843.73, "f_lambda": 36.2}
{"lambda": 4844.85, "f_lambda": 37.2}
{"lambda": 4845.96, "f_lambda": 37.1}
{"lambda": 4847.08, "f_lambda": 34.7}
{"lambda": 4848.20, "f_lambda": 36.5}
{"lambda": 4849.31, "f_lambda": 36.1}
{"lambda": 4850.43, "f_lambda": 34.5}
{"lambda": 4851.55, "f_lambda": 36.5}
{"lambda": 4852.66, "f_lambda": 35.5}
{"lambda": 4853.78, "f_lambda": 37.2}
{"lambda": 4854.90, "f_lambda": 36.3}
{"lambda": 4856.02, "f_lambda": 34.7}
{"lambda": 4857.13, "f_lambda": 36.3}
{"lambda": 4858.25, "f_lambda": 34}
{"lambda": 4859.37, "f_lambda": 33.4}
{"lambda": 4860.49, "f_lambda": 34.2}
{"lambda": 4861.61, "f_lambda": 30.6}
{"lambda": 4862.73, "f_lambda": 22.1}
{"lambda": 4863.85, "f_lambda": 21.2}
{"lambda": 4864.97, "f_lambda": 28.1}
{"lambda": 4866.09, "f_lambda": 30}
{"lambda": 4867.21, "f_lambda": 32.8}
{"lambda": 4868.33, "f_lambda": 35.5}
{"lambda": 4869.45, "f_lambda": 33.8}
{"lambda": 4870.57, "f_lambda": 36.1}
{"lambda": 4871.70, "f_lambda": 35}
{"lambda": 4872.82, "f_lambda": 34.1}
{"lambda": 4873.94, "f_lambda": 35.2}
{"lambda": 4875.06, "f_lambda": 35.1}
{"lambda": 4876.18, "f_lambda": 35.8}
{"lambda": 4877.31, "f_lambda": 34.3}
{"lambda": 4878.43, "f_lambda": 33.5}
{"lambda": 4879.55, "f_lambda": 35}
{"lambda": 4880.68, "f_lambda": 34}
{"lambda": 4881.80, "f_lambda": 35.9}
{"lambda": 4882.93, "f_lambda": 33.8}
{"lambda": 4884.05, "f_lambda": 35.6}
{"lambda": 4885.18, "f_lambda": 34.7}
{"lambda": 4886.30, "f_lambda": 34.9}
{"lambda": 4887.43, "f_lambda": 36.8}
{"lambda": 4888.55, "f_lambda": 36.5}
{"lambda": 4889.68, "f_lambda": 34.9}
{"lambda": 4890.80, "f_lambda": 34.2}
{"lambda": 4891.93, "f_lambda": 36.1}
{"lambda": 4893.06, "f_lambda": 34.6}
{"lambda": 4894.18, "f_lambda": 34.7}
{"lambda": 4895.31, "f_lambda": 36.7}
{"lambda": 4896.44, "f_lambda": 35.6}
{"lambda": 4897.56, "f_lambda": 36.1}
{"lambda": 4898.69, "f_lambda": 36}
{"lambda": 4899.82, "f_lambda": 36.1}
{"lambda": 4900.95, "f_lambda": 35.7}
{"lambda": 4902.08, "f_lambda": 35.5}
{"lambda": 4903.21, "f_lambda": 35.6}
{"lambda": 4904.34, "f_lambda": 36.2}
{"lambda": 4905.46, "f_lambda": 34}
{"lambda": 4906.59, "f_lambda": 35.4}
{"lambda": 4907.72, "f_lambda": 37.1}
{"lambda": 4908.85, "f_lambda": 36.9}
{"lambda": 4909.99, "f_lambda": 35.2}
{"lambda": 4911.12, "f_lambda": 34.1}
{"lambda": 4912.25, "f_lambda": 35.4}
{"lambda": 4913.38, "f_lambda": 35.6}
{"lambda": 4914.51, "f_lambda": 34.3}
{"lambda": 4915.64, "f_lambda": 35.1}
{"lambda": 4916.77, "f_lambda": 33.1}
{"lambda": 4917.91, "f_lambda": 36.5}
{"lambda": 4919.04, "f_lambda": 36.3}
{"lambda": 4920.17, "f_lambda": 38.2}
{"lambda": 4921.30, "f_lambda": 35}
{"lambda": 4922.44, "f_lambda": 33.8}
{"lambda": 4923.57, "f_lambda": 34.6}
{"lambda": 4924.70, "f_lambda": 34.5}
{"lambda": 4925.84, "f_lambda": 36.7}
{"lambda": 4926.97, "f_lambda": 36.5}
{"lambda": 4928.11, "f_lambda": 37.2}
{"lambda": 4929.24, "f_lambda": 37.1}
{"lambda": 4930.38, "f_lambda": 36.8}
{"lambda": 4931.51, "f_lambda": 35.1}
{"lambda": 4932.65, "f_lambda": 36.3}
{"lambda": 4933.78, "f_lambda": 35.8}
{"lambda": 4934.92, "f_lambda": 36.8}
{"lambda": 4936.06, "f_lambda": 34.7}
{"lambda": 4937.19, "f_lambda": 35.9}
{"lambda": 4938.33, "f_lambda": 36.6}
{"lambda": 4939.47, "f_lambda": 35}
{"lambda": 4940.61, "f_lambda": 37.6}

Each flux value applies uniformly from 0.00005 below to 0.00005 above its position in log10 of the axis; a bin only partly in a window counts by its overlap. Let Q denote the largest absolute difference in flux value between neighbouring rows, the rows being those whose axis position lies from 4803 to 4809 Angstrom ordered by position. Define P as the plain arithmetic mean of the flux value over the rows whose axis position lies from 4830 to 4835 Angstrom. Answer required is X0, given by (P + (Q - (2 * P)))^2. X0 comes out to 1210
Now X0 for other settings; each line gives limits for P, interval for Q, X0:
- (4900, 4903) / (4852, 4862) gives 1024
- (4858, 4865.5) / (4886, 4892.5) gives 739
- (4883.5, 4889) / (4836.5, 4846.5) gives 1116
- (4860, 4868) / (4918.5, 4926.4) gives 636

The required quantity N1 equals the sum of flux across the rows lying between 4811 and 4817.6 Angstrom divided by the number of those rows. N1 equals 35.9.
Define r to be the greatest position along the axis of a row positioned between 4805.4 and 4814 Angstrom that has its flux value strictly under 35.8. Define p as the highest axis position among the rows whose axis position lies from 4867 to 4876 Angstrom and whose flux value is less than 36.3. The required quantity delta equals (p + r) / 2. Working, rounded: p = 4875.06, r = 4811.50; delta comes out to 4843.3 Angstrom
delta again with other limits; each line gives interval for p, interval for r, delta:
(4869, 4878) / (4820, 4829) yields 4850.5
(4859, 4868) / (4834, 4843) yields 4854.4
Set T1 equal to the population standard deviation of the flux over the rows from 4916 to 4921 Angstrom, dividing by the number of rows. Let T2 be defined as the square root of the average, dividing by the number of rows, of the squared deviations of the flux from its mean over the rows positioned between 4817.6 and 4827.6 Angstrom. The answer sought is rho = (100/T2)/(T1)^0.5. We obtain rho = 70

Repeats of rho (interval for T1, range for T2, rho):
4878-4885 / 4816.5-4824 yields 122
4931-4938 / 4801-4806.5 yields 230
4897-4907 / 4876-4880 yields 148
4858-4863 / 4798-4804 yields 48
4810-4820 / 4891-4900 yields 202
